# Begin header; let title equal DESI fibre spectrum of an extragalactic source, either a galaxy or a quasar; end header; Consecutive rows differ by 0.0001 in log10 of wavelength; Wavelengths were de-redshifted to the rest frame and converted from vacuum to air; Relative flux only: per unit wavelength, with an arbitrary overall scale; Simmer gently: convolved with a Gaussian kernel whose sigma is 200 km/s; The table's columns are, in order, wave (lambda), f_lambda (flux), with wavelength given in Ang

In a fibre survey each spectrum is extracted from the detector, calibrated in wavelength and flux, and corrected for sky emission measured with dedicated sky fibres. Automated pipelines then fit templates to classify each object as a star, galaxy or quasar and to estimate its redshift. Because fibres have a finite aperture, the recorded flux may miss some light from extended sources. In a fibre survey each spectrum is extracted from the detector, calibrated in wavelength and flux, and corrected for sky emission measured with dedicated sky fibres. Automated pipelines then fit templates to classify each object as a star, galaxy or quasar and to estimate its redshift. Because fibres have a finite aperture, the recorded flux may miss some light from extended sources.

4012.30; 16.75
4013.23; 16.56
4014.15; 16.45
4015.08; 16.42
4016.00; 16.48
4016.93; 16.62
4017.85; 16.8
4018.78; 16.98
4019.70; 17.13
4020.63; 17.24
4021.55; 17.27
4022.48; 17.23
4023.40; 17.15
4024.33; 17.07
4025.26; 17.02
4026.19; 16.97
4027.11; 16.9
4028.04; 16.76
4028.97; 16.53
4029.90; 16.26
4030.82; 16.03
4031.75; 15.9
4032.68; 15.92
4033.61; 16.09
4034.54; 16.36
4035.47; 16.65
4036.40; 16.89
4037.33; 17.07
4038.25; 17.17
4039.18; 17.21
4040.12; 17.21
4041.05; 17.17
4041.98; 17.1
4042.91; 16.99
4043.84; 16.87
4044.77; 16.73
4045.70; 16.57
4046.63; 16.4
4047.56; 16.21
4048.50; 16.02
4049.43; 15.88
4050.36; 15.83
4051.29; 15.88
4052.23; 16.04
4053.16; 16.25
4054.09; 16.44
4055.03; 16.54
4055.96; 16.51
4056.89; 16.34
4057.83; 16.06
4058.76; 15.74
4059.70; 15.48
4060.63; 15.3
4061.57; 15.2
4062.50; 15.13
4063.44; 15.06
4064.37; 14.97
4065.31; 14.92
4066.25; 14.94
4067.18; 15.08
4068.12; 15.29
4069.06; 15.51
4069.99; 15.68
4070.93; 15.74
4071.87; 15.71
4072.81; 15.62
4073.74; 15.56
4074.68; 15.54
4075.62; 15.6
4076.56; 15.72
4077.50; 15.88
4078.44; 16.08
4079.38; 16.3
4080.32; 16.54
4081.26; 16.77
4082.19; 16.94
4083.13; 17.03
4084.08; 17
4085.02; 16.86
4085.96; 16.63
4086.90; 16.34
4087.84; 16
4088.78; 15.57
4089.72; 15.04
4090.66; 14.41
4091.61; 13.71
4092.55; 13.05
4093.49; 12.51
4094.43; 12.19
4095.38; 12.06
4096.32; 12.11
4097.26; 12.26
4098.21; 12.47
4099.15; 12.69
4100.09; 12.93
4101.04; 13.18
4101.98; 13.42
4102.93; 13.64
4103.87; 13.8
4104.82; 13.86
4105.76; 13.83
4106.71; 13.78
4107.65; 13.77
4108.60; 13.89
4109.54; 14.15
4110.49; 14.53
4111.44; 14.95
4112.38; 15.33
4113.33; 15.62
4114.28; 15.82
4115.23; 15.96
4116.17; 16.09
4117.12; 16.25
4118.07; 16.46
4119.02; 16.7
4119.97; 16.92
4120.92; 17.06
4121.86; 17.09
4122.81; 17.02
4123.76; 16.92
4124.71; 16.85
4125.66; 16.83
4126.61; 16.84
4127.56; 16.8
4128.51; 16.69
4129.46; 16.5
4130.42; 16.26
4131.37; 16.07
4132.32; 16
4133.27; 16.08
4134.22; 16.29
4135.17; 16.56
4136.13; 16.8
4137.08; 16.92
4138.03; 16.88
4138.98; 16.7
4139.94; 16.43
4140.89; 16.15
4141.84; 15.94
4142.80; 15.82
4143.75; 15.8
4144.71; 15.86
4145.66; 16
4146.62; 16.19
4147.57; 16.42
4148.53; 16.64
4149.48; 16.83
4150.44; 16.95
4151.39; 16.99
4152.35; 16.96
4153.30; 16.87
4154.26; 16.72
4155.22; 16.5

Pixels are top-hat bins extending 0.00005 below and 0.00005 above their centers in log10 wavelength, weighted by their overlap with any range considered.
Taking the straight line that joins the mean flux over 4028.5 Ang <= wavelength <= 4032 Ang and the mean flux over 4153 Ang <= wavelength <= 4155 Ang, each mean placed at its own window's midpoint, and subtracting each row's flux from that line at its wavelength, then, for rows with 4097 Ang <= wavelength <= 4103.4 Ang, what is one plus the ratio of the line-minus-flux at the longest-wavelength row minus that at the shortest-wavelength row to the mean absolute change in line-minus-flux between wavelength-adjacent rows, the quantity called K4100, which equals -5.0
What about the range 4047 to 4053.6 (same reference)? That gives 0.9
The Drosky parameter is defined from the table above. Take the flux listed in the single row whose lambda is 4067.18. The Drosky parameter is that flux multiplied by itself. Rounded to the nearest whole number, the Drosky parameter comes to 227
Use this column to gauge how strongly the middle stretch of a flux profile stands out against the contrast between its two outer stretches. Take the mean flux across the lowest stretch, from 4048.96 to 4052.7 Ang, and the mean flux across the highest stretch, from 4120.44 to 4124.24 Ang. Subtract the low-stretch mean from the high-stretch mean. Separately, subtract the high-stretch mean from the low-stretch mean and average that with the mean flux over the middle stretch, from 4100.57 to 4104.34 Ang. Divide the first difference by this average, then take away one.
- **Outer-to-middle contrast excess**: -0.82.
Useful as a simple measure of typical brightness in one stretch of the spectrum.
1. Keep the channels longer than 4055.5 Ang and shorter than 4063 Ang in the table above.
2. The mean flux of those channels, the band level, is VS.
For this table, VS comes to 15.7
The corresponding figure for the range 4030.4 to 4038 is 16.4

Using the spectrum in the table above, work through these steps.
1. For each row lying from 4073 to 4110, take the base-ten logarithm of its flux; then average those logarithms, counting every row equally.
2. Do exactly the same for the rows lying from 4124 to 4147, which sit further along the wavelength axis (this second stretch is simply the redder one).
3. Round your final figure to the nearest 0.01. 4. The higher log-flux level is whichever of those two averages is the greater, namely 1.21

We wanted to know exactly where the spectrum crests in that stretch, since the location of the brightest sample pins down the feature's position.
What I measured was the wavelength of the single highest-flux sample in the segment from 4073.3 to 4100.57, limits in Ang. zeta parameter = 4083.13 Ang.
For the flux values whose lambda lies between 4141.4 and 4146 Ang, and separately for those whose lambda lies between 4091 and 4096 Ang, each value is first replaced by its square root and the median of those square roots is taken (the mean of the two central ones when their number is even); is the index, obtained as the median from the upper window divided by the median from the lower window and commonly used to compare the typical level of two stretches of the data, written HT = 1.13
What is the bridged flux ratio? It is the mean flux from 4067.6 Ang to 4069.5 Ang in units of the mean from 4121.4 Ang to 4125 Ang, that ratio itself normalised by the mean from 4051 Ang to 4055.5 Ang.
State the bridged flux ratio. 0.056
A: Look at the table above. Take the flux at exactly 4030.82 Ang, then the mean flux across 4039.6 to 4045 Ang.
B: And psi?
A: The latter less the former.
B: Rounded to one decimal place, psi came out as 1.0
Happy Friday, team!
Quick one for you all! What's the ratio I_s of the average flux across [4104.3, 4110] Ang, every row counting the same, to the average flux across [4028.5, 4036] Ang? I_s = 0.86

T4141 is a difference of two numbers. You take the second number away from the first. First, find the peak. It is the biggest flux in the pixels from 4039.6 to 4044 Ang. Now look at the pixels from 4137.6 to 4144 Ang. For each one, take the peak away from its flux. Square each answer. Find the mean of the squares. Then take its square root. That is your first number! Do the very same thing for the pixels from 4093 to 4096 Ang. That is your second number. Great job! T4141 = -4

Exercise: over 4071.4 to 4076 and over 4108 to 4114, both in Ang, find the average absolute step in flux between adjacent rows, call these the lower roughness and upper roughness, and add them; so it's 0.40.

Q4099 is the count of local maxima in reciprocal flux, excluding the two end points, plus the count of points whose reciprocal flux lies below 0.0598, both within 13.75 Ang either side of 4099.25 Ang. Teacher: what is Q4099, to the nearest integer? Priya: 2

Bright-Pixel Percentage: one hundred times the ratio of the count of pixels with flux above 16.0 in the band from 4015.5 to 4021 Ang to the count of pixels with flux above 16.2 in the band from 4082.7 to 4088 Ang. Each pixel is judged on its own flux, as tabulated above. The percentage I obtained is 120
